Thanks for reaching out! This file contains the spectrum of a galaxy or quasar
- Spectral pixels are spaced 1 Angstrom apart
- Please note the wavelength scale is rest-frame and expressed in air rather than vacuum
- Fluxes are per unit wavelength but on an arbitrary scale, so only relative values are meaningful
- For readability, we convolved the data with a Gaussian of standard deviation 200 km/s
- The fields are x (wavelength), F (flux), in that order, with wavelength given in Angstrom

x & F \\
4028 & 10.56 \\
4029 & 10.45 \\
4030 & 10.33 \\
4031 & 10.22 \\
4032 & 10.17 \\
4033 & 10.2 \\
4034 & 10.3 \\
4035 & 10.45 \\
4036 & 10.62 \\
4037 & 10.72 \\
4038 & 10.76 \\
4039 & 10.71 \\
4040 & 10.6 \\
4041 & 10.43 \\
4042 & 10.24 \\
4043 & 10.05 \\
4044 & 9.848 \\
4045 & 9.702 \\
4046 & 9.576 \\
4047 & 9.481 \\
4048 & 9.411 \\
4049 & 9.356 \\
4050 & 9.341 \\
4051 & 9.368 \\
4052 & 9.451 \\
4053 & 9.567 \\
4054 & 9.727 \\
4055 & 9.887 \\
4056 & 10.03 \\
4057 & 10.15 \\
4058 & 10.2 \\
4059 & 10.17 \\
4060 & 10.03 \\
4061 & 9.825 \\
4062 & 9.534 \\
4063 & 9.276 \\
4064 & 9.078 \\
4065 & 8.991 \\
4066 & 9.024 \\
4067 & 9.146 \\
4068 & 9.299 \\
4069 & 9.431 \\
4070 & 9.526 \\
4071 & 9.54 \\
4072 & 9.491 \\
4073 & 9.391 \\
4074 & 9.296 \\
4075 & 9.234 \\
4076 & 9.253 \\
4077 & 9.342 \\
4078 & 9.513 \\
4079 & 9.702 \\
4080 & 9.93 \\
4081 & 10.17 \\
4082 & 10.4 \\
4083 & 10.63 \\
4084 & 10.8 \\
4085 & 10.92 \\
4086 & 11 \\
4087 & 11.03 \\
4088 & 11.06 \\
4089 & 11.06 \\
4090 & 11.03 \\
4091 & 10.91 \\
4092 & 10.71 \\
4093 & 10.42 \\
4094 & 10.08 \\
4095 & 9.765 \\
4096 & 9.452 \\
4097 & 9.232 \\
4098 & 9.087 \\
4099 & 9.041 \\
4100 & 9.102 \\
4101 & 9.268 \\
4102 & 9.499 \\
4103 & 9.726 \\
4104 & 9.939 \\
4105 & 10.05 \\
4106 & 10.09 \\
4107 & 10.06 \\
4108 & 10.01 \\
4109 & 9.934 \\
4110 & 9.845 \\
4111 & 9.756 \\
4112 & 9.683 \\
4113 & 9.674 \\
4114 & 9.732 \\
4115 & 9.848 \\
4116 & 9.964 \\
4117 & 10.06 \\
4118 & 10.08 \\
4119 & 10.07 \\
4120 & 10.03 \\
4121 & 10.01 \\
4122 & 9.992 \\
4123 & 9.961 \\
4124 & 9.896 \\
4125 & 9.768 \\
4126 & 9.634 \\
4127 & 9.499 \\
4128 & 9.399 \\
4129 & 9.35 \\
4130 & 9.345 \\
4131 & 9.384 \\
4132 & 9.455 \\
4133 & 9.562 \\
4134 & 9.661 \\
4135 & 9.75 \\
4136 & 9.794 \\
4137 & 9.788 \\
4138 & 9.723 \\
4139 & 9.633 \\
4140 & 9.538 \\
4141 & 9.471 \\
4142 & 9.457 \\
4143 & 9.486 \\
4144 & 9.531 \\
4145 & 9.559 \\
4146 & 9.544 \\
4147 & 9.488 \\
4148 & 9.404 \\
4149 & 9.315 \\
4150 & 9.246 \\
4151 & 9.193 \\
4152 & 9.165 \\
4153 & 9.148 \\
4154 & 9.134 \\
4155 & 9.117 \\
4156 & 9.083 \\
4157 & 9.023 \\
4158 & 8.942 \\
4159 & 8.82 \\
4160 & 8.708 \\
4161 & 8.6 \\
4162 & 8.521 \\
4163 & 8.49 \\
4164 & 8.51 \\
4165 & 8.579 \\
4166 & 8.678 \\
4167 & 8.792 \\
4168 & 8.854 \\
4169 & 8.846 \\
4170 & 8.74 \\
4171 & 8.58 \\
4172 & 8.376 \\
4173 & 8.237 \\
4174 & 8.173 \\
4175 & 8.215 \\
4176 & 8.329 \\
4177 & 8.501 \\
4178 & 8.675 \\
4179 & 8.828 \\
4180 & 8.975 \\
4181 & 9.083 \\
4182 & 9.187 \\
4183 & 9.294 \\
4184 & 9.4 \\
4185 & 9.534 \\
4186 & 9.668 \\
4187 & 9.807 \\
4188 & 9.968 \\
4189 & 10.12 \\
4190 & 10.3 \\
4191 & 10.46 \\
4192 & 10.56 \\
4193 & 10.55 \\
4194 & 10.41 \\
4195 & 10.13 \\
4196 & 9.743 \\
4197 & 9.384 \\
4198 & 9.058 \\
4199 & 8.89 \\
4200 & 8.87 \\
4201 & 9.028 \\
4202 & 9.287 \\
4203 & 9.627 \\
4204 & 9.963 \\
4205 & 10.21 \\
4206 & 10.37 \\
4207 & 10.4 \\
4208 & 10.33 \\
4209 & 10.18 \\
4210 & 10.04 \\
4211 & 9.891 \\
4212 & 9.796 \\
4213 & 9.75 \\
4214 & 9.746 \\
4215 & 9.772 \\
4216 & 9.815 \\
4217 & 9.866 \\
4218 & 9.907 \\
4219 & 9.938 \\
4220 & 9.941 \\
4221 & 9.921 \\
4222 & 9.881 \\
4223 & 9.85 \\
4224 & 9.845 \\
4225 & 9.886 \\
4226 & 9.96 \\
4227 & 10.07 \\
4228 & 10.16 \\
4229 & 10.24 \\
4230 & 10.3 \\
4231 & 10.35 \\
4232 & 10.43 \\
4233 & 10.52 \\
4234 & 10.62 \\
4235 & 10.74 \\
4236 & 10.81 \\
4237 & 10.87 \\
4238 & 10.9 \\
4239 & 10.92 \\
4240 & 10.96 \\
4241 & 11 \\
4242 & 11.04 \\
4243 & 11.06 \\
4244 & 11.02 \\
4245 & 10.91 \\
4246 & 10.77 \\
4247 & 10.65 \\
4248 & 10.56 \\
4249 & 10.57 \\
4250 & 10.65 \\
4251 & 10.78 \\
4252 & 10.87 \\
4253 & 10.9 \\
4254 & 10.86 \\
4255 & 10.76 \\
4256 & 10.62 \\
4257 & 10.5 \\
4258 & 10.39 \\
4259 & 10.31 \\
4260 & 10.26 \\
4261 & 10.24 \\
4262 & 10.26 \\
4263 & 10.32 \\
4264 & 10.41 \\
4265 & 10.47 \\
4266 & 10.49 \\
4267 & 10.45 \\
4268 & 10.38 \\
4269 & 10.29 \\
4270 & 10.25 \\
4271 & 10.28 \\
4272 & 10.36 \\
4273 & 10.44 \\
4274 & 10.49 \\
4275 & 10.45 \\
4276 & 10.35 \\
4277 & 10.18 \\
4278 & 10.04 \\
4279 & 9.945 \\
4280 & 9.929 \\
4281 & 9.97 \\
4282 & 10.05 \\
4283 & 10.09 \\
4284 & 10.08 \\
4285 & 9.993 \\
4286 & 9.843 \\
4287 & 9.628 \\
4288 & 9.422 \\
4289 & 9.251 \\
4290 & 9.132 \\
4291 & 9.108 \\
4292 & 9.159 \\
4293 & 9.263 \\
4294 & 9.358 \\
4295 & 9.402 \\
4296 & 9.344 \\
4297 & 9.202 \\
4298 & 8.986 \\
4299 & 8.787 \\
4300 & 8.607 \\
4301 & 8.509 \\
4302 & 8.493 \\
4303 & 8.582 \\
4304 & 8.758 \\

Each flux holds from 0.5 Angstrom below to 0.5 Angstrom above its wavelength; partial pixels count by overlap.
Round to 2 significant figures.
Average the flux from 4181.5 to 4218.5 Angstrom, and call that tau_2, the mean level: 9.8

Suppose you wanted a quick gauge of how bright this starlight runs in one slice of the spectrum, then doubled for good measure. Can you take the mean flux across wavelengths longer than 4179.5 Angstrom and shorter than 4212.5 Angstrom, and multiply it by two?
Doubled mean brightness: 19.5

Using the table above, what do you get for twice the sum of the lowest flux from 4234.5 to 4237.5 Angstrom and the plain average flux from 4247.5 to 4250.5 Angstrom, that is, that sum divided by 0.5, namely 42.7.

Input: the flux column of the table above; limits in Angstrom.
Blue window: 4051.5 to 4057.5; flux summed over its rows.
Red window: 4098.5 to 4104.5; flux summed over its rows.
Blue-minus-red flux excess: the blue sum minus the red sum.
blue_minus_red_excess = 2.2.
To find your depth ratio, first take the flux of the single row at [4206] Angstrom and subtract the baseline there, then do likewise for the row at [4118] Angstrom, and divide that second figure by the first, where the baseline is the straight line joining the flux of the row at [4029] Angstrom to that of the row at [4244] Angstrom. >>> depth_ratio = 1.1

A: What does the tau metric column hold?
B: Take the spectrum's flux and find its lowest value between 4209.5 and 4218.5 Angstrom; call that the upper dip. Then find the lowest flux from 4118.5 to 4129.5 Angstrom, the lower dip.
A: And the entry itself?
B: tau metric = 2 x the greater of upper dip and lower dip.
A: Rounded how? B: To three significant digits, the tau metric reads 19.5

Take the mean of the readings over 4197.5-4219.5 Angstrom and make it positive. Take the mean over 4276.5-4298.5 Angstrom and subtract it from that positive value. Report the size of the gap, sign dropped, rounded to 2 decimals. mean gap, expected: 0.15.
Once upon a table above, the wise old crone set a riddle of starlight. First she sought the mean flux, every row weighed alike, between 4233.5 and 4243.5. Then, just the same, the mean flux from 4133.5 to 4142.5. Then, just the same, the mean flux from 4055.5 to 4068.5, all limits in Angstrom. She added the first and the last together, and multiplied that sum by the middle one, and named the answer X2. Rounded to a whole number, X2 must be 198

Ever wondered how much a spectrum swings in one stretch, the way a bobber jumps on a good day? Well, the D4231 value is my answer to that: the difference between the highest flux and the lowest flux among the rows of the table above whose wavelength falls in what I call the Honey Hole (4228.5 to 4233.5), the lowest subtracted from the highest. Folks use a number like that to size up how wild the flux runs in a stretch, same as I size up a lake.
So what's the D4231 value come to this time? 0.3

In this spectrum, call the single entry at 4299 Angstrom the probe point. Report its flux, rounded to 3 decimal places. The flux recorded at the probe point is 8.787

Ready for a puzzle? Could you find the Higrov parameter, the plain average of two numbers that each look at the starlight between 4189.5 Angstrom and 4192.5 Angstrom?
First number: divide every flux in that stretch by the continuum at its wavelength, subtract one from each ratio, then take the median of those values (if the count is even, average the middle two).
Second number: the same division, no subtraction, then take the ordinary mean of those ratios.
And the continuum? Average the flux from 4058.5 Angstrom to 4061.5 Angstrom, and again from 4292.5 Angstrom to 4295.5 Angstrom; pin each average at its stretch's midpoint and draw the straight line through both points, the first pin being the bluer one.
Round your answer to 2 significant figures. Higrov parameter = 0.58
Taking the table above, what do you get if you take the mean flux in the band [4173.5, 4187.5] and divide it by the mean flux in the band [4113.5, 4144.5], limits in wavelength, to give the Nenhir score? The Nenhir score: 0.92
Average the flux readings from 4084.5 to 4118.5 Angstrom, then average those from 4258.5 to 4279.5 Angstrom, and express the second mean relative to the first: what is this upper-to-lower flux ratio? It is 1.03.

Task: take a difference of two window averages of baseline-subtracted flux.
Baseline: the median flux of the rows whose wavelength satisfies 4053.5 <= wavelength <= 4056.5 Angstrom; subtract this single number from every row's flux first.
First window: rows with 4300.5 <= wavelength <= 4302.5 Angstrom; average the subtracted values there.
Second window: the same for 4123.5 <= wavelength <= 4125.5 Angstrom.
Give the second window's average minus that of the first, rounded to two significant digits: 1.3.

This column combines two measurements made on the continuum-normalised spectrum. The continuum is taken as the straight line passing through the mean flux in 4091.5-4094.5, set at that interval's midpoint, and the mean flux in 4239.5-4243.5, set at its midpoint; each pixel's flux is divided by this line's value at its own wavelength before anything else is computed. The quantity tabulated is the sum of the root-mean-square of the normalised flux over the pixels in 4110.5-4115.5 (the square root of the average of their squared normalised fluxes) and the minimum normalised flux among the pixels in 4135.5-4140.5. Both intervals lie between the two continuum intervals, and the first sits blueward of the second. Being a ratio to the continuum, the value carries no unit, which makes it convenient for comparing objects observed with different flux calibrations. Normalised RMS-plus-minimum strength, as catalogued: 1.83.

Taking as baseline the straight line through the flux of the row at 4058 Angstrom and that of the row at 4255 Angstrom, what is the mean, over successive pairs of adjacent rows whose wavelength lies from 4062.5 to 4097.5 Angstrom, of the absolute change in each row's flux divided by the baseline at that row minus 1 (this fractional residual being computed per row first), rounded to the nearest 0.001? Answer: 0.014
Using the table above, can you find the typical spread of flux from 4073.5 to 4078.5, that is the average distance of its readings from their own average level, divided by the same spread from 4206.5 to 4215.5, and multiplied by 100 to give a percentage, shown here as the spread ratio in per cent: 36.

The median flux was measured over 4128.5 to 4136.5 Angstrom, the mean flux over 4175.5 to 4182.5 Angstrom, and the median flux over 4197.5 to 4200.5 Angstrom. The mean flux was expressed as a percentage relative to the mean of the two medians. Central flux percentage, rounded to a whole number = 96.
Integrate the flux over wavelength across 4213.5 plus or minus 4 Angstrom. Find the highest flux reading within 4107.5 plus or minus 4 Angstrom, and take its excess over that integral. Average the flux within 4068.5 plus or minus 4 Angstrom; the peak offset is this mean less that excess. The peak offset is 78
